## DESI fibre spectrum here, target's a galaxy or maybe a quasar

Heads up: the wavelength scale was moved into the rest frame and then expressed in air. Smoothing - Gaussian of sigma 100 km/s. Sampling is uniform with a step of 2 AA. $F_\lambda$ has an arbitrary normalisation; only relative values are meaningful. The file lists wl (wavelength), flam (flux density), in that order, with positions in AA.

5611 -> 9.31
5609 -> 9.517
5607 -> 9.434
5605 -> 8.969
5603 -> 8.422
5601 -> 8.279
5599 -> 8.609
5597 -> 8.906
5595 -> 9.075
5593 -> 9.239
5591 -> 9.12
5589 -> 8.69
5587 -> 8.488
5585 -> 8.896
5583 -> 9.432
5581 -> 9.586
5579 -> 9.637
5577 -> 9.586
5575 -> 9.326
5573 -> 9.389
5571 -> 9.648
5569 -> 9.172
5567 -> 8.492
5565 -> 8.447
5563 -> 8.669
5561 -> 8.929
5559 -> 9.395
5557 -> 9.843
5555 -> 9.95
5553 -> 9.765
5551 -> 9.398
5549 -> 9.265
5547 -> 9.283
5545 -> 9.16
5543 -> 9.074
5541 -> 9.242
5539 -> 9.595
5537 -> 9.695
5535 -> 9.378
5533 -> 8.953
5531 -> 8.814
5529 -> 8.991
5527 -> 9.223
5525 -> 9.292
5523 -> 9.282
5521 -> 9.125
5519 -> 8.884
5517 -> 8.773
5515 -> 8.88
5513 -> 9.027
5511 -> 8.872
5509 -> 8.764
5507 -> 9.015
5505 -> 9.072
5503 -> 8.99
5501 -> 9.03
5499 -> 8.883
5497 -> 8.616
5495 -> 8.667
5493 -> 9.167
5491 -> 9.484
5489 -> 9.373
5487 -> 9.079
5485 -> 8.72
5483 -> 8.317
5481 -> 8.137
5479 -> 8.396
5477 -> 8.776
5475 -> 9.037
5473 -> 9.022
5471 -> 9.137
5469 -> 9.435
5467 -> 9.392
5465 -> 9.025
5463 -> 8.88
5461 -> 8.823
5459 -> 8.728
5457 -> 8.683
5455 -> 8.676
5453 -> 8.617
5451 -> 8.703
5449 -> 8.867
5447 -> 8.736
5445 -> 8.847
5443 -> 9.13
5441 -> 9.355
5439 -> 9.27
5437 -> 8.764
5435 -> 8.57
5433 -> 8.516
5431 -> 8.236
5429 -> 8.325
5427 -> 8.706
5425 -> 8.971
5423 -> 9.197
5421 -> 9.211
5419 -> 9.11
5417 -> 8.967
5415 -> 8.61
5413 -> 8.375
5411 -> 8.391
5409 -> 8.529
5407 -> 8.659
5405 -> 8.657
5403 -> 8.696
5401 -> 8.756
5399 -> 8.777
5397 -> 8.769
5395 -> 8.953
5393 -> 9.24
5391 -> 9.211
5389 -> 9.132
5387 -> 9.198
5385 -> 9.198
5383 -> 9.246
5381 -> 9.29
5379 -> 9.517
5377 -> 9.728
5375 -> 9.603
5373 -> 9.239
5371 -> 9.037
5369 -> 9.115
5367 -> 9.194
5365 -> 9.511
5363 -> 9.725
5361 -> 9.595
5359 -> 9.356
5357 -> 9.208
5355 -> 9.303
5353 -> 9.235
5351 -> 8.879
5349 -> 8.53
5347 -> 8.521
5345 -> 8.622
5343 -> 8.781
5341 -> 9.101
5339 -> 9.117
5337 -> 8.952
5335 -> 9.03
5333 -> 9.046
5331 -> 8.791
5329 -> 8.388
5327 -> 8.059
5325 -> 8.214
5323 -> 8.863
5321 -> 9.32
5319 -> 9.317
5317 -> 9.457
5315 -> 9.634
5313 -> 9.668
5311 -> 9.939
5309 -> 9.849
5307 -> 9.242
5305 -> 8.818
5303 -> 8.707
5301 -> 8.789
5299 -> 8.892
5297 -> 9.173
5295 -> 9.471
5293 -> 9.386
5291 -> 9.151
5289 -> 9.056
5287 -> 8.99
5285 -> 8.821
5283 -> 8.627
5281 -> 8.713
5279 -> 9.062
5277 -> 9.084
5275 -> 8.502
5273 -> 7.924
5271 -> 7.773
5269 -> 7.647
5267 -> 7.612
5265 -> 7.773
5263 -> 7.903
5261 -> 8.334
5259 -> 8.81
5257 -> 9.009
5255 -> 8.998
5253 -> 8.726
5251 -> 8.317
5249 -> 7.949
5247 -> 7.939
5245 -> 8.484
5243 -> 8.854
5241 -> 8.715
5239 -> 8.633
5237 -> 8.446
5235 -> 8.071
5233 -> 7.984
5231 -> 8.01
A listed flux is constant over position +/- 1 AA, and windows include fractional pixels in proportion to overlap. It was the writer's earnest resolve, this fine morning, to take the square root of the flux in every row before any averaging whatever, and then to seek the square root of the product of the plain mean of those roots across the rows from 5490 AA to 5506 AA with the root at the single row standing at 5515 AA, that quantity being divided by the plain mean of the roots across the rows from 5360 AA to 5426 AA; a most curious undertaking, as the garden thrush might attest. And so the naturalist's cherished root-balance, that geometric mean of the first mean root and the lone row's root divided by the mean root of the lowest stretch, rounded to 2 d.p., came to 0.99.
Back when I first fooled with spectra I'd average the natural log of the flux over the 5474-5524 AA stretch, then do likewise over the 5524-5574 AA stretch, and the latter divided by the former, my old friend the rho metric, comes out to 1.02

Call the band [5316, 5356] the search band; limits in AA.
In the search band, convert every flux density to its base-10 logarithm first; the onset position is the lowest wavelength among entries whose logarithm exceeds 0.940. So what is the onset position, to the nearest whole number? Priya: 5317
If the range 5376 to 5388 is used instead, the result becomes 5377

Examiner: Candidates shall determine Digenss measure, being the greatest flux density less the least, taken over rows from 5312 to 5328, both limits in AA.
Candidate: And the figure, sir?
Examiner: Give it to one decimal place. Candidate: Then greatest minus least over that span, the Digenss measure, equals 1.6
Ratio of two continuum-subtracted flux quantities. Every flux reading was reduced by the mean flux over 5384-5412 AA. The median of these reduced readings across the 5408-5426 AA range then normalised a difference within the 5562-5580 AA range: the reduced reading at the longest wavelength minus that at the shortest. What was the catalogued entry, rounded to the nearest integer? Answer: 10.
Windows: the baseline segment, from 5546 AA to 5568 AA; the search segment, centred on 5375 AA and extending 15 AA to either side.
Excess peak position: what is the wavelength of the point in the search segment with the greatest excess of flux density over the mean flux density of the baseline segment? 5377 AA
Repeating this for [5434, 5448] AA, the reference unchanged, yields 5441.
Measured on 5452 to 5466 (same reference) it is 5465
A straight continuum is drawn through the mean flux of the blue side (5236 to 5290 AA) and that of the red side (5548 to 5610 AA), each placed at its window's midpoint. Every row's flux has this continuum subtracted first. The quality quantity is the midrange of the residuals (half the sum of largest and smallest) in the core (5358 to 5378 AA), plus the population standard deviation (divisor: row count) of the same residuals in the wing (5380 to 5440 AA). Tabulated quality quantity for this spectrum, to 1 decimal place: 1.0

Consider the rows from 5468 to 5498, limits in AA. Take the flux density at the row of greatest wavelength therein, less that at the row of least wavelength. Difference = -0.82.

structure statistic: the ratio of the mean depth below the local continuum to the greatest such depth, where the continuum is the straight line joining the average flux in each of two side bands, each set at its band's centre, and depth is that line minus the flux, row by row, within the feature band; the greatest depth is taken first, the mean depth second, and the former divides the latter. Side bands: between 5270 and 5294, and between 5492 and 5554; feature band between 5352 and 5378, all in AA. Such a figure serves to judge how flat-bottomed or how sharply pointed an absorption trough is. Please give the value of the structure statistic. 3.3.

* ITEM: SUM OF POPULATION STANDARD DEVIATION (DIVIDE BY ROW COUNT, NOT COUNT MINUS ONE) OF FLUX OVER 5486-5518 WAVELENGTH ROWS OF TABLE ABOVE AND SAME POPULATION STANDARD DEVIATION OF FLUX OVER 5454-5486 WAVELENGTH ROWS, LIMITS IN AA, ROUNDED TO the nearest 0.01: 0.57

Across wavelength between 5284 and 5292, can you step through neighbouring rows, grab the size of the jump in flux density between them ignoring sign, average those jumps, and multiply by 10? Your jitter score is 1.10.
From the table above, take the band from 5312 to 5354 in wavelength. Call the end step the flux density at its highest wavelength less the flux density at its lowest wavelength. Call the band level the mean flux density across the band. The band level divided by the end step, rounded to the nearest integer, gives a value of -21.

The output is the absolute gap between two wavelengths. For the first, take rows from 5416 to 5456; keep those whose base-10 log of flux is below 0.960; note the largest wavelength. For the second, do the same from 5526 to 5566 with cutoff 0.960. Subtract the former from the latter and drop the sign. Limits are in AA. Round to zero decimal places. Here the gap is 110 AA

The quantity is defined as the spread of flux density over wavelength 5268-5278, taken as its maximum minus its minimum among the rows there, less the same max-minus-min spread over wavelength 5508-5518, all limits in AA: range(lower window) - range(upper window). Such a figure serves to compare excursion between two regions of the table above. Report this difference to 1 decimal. 1.2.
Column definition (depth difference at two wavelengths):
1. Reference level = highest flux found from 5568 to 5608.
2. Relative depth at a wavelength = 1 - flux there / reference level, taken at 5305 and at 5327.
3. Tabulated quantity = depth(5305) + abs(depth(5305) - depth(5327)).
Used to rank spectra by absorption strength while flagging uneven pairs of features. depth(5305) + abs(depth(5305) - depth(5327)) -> 0.16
